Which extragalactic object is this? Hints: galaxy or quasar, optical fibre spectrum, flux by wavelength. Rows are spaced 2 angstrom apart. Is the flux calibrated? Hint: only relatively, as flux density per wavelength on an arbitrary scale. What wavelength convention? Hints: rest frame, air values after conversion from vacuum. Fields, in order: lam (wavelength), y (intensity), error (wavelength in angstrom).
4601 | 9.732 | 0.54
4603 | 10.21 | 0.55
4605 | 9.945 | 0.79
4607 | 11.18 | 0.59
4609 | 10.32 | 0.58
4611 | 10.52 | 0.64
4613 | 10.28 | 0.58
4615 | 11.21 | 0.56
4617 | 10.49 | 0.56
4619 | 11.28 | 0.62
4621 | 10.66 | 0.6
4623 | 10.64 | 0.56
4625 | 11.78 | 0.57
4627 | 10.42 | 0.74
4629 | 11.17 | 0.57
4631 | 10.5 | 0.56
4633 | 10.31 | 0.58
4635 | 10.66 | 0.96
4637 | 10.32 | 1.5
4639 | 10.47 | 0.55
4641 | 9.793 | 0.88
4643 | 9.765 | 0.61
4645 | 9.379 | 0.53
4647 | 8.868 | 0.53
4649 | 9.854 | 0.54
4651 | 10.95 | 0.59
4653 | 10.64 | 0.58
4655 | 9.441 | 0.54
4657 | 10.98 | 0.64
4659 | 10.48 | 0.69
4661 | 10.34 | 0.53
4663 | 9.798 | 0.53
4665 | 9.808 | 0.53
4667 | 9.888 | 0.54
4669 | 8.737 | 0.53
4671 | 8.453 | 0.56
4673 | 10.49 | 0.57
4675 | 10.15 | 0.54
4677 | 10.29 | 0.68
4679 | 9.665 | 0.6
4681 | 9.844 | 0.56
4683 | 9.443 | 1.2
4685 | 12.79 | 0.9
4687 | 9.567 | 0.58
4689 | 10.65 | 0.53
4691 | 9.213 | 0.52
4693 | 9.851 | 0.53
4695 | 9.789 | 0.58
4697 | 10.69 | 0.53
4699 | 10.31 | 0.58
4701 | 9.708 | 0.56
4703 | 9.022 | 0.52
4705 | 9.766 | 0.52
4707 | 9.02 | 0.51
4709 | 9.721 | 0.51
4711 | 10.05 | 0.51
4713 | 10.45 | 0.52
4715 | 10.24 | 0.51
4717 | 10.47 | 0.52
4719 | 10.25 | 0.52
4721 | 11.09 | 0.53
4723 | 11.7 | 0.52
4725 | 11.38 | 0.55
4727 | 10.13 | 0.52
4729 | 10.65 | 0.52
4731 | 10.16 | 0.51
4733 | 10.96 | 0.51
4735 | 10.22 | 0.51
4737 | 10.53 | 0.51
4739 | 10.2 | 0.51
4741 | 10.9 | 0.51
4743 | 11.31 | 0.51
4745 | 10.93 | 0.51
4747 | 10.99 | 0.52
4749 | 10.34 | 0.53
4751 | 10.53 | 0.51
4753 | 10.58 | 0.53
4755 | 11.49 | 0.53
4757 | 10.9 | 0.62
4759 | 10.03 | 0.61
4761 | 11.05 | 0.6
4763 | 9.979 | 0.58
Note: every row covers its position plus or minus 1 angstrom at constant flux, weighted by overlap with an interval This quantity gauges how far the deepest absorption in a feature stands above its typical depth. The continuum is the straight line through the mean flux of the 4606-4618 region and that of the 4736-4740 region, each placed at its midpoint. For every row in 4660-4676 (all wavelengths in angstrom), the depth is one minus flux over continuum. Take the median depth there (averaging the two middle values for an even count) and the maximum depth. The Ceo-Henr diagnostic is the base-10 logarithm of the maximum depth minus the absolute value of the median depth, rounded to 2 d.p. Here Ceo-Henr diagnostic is -0.88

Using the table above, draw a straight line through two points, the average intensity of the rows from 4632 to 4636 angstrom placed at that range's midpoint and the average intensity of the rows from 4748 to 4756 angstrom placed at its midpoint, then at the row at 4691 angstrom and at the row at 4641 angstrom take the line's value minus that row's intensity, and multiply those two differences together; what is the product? 1.0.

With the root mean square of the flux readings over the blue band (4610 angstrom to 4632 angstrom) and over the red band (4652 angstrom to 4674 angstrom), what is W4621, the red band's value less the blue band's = -0.9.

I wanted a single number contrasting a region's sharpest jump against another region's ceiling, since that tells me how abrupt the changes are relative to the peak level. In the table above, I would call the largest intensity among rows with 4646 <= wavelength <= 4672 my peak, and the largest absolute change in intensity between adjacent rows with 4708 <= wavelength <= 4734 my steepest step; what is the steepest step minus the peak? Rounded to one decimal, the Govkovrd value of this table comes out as -9.7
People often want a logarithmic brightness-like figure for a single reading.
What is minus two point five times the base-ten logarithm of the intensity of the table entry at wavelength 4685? -2.77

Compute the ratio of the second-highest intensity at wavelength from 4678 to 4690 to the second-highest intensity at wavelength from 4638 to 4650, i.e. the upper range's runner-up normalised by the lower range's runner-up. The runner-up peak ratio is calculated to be 1.08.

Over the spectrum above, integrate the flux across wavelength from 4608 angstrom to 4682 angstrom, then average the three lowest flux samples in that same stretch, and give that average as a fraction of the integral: 0.011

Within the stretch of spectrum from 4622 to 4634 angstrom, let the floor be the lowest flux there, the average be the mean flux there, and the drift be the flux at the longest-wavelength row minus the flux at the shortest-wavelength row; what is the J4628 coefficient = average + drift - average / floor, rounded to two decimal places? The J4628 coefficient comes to 9.43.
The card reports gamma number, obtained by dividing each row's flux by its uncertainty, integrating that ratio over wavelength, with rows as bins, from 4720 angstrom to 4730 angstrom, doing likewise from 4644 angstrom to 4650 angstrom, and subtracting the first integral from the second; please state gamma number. -103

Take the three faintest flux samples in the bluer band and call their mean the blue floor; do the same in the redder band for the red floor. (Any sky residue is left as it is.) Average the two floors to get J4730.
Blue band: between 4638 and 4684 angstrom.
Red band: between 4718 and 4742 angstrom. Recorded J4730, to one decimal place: 9.4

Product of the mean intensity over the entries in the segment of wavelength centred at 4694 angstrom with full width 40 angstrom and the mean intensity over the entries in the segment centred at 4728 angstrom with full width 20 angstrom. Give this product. 107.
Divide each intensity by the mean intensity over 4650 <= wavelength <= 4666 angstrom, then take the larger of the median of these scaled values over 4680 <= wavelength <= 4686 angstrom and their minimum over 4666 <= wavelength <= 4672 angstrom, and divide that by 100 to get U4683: 0.0096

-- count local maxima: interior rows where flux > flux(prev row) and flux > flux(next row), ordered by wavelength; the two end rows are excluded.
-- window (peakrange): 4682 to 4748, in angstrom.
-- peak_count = 12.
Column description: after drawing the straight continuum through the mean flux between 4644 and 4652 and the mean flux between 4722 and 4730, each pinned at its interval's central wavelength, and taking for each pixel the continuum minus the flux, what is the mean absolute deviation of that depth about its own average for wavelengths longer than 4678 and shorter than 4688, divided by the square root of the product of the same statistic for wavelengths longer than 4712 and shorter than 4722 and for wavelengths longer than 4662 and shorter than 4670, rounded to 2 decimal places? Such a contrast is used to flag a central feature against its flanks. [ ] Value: 3.26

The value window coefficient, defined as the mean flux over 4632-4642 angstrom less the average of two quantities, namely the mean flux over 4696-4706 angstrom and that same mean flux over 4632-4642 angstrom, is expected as 0.2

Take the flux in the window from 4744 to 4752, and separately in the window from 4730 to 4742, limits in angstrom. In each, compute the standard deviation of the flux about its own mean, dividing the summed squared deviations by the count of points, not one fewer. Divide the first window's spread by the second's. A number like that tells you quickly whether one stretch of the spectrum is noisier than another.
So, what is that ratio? 0.82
